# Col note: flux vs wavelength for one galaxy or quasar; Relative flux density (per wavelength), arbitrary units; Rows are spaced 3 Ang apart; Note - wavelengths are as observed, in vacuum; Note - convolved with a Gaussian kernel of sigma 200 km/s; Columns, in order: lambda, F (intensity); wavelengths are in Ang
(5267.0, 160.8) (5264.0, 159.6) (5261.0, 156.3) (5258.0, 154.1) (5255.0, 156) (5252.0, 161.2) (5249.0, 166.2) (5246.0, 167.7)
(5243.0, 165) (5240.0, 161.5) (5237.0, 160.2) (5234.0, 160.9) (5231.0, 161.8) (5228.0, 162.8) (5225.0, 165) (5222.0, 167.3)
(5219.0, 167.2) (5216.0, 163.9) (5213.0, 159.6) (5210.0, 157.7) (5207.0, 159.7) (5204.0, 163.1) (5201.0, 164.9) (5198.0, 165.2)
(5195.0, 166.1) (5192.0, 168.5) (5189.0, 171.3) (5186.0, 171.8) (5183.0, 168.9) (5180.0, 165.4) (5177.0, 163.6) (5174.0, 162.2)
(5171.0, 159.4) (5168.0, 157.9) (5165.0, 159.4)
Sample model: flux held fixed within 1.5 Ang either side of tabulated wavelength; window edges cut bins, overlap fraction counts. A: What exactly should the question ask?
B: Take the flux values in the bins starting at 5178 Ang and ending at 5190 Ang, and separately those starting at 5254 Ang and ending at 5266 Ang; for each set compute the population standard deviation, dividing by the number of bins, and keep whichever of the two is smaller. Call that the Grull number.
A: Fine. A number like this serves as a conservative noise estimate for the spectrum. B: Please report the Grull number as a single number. 1.98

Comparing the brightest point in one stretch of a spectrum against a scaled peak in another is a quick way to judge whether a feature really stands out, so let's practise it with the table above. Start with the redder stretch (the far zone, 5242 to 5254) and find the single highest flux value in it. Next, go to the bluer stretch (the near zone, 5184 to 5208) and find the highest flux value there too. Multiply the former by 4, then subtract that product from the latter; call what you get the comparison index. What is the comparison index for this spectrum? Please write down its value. -499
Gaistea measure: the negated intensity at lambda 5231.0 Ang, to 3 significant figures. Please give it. -162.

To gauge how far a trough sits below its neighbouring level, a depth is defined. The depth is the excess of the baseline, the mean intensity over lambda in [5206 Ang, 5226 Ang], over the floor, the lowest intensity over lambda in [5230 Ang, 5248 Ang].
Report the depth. 2.7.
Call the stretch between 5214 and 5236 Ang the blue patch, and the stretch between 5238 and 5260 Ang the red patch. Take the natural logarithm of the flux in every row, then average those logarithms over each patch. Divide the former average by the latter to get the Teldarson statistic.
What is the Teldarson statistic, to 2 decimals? 1.00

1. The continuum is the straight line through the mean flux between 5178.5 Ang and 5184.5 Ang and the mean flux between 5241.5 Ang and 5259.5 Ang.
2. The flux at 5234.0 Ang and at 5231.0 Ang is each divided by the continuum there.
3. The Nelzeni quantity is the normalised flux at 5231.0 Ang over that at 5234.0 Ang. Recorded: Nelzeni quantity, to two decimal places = 1.00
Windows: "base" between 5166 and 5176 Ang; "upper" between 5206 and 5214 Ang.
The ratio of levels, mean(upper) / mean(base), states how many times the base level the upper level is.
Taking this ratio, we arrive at 0.99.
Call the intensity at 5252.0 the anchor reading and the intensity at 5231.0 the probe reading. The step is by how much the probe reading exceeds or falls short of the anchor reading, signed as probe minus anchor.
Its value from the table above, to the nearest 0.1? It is 0.6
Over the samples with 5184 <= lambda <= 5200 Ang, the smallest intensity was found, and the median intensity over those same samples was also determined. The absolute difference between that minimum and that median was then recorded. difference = 3.3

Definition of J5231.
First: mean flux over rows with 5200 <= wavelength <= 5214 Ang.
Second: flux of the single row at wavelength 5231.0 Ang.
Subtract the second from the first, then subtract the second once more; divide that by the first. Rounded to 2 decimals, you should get -1.01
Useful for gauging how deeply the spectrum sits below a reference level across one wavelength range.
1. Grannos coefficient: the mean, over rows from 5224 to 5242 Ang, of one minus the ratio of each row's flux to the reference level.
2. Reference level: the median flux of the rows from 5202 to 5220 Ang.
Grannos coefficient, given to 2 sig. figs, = -0.0039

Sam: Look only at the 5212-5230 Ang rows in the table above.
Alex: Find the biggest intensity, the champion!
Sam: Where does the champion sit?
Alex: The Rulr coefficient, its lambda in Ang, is 5222.0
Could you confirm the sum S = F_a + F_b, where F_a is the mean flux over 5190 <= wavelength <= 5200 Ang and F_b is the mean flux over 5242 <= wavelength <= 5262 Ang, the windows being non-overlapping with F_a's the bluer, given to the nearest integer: 328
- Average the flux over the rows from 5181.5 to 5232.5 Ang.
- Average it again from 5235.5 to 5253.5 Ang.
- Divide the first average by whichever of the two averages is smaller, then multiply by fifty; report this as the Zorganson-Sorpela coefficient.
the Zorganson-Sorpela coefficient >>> 50.4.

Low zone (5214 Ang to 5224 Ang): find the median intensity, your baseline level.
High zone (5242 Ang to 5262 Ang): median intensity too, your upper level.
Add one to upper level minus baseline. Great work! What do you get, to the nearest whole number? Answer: -5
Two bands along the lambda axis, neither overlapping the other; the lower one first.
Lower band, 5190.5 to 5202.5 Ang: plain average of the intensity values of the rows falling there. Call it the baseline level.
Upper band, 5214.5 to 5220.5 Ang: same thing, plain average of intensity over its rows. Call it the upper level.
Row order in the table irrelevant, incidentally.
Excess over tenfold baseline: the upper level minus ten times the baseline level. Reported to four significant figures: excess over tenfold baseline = -1496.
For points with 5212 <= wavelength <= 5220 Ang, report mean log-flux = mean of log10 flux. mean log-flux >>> 2.21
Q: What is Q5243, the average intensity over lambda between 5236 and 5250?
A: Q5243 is 164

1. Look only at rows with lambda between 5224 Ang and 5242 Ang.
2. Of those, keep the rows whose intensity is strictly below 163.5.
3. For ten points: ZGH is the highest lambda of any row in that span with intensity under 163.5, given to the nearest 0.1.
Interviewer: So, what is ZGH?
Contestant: 5240.0 Ang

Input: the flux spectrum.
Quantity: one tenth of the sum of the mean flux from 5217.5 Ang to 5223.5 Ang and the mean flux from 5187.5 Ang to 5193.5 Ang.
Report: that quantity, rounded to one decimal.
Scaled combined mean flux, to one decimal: 33.7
